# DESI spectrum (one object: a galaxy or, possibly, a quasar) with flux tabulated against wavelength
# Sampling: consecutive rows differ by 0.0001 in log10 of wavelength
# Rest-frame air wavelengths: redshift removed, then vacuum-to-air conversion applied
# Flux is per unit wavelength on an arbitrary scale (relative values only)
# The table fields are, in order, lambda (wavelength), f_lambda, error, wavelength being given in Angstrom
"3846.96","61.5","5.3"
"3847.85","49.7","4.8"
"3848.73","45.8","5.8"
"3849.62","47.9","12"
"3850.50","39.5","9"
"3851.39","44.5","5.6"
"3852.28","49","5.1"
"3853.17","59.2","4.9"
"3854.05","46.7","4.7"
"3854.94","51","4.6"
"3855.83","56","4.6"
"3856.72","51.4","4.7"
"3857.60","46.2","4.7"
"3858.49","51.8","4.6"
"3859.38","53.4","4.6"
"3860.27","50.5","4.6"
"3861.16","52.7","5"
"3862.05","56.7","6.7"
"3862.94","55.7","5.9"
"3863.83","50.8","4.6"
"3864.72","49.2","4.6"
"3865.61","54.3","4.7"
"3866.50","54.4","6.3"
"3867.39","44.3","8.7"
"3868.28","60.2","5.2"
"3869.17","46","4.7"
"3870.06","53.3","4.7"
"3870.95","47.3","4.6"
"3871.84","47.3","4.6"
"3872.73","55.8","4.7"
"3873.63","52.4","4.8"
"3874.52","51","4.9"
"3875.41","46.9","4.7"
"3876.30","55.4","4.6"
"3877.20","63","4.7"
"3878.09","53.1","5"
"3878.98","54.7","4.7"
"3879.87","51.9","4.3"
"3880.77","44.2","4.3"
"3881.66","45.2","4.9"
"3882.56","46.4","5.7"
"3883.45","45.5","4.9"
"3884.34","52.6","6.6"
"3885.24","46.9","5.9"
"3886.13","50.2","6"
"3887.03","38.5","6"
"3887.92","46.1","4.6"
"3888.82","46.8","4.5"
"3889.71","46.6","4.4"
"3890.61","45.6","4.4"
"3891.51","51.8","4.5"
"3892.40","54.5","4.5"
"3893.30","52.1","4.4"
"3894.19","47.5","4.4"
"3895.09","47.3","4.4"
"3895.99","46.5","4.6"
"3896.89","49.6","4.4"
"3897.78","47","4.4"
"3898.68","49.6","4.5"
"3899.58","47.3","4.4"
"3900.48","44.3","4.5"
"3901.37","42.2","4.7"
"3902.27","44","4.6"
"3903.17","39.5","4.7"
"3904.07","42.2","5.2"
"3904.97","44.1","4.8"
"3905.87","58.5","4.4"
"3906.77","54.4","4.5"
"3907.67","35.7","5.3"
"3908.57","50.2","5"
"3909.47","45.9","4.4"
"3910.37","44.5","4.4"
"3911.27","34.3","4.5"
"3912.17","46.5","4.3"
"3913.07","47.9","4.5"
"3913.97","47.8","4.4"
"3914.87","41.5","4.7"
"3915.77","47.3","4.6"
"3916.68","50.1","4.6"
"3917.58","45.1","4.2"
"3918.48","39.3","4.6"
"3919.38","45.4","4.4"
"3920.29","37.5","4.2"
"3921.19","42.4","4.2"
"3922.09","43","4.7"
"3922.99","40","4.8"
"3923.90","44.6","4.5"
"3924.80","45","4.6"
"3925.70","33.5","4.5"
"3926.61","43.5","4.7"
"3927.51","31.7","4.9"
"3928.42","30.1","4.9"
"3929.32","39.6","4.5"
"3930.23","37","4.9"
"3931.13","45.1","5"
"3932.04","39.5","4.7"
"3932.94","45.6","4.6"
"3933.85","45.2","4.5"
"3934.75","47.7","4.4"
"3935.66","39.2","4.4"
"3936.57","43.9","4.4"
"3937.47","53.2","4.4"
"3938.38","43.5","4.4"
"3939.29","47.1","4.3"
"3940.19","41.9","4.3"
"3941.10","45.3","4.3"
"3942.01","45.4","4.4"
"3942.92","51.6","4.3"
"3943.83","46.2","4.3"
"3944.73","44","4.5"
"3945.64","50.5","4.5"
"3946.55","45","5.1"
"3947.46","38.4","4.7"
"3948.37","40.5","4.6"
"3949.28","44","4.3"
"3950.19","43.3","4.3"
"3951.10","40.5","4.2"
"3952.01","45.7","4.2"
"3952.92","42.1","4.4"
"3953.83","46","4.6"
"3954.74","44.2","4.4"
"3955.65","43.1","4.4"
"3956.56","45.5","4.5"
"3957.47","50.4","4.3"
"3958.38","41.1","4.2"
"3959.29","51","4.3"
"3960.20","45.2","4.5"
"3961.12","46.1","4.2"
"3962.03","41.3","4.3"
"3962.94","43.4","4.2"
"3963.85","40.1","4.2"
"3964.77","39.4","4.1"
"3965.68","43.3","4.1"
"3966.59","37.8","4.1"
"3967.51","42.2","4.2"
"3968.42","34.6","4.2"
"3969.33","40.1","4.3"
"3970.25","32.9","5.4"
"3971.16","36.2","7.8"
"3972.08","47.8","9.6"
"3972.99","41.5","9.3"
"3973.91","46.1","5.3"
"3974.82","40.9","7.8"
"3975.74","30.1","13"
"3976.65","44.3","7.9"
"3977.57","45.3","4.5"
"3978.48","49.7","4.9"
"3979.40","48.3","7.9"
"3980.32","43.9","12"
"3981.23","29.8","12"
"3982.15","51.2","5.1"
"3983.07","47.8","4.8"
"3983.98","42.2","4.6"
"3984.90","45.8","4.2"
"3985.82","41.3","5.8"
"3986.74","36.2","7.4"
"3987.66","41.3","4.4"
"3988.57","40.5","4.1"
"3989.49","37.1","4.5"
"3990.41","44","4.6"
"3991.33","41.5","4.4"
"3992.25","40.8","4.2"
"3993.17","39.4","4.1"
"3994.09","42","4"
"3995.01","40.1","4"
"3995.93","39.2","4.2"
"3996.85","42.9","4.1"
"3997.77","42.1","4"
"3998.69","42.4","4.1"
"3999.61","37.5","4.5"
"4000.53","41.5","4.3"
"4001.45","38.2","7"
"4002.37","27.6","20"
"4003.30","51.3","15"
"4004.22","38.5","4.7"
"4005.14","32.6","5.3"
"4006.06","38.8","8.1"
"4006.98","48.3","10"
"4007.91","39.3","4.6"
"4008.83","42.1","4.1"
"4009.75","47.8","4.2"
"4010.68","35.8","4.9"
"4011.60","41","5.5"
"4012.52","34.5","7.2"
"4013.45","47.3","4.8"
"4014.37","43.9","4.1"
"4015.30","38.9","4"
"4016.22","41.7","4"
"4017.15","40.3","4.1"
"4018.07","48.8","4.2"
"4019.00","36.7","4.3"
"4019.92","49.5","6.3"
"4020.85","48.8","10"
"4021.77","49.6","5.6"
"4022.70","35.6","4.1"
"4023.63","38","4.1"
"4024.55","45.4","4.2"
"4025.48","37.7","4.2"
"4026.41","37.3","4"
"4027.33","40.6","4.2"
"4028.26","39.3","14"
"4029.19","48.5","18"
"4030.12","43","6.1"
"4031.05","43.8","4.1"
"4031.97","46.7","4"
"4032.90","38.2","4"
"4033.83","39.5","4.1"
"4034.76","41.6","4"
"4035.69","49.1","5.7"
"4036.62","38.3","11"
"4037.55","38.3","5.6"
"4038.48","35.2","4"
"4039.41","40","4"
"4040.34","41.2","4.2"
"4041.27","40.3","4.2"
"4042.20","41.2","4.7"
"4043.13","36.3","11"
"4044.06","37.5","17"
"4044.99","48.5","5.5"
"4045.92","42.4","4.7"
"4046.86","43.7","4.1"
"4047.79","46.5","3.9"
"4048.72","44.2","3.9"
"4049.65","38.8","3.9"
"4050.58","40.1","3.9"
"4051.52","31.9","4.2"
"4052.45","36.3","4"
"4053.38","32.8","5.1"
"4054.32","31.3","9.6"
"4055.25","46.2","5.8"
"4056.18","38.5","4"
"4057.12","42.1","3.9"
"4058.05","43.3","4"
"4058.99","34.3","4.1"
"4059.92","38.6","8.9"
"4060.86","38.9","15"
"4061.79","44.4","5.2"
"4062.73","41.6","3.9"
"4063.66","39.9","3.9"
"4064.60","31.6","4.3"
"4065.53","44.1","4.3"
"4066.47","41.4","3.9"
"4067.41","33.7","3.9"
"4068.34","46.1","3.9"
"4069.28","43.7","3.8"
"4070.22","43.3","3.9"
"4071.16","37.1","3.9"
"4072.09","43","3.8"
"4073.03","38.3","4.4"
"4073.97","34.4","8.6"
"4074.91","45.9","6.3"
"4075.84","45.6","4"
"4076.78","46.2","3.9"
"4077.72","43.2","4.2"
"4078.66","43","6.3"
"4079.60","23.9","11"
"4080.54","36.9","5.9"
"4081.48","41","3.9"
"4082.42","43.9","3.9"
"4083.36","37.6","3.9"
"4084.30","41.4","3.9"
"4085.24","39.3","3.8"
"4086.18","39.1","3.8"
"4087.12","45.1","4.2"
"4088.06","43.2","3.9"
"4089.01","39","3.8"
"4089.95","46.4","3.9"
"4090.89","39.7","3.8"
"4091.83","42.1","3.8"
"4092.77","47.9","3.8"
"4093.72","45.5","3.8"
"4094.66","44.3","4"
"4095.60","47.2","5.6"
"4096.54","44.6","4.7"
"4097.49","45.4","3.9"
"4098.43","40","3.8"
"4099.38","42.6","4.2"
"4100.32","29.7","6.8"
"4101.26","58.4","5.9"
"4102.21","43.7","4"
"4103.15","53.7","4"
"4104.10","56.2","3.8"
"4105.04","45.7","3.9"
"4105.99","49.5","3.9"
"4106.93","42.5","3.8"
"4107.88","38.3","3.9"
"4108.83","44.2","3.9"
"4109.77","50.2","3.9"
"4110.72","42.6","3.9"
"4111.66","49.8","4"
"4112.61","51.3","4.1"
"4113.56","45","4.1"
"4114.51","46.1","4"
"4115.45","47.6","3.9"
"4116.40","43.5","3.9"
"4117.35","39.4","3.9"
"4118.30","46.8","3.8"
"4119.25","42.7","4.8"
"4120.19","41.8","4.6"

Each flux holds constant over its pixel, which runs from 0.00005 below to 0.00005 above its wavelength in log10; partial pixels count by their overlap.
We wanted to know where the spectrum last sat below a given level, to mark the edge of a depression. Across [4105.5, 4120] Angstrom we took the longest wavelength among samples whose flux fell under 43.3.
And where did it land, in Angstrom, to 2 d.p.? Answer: 4119.25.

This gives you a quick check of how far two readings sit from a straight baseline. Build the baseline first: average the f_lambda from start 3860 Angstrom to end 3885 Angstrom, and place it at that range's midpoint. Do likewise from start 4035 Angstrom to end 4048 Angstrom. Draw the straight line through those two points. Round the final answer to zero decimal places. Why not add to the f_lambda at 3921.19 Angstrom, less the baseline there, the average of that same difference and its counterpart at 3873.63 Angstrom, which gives -9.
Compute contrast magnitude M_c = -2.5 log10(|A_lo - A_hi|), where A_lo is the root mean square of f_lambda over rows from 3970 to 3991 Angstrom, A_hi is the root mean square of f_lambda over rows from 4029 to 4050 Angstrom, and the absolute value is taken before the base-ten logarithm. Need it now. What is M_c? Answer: 1.4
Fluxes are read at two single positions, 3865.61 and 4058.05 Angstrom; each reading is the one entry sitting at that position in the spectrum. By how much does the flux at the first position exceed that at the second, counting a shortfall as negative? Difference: 11.0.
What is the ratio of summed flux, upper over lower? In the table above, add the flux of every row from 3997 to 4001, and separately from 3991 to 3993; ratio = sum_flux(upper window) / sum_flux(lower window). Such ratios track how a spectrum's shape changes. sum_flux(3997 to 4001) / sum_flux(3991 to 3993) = 2.0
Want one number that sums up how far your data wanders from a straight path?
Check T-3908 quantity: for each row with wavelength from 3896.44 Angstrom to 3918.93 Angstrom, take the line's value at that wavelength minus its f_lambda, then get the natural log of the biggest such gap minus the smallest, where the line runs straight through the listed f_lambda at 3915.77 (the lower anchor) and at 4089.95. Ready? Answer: 3.2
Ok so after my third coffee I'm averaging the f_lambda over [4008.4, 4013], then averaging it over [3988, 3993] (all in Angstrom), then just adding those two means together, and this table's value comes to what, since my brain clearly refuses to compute 81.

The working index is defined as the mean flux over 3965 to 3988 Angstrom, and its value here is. 42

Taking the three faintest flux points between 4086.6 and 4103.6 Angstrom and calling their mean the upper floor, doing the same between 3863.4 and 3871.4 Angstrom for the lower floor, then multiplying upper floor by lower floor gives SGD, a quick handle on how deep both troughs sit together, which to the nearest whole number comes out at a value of 1657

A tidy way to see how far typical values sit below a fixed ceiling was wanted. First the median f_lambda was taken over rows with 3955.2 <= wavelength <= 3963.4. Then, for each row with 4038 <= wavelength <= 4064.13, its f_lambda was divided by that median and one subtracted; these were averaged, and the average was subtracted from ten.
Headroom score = 10.1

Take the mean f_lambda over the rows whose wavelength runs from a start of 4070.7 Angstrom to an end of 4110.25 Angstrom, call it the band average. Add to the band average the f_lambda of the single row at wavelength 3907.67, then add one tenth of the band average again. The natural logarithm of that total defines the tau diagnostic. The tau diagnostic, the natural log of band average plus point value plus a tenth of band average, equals 4.42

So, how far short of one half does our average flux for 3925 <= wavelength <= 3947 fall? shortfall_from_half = -43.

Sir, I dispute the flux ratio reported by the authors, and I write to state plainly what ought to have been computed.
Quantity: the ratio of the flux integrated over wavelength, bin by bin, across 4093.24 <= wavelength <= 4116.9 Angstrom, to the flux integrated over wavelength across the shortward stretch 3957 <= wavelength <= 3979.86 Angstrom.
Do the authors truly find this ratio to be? 1.12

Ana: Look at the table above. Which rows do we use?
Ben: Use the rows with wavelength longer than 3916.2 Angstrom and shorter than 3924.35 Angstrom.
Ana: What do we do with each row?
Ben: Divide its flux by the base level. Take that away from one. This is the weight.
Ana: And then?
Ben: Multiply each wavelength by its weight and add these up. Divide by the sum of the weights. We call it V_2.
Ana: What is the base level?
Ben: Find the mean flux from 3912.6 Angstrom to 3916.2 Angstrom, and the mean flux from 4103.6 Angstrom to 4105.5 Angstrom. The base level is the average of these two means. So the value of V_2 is 3920.9 Angstrom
